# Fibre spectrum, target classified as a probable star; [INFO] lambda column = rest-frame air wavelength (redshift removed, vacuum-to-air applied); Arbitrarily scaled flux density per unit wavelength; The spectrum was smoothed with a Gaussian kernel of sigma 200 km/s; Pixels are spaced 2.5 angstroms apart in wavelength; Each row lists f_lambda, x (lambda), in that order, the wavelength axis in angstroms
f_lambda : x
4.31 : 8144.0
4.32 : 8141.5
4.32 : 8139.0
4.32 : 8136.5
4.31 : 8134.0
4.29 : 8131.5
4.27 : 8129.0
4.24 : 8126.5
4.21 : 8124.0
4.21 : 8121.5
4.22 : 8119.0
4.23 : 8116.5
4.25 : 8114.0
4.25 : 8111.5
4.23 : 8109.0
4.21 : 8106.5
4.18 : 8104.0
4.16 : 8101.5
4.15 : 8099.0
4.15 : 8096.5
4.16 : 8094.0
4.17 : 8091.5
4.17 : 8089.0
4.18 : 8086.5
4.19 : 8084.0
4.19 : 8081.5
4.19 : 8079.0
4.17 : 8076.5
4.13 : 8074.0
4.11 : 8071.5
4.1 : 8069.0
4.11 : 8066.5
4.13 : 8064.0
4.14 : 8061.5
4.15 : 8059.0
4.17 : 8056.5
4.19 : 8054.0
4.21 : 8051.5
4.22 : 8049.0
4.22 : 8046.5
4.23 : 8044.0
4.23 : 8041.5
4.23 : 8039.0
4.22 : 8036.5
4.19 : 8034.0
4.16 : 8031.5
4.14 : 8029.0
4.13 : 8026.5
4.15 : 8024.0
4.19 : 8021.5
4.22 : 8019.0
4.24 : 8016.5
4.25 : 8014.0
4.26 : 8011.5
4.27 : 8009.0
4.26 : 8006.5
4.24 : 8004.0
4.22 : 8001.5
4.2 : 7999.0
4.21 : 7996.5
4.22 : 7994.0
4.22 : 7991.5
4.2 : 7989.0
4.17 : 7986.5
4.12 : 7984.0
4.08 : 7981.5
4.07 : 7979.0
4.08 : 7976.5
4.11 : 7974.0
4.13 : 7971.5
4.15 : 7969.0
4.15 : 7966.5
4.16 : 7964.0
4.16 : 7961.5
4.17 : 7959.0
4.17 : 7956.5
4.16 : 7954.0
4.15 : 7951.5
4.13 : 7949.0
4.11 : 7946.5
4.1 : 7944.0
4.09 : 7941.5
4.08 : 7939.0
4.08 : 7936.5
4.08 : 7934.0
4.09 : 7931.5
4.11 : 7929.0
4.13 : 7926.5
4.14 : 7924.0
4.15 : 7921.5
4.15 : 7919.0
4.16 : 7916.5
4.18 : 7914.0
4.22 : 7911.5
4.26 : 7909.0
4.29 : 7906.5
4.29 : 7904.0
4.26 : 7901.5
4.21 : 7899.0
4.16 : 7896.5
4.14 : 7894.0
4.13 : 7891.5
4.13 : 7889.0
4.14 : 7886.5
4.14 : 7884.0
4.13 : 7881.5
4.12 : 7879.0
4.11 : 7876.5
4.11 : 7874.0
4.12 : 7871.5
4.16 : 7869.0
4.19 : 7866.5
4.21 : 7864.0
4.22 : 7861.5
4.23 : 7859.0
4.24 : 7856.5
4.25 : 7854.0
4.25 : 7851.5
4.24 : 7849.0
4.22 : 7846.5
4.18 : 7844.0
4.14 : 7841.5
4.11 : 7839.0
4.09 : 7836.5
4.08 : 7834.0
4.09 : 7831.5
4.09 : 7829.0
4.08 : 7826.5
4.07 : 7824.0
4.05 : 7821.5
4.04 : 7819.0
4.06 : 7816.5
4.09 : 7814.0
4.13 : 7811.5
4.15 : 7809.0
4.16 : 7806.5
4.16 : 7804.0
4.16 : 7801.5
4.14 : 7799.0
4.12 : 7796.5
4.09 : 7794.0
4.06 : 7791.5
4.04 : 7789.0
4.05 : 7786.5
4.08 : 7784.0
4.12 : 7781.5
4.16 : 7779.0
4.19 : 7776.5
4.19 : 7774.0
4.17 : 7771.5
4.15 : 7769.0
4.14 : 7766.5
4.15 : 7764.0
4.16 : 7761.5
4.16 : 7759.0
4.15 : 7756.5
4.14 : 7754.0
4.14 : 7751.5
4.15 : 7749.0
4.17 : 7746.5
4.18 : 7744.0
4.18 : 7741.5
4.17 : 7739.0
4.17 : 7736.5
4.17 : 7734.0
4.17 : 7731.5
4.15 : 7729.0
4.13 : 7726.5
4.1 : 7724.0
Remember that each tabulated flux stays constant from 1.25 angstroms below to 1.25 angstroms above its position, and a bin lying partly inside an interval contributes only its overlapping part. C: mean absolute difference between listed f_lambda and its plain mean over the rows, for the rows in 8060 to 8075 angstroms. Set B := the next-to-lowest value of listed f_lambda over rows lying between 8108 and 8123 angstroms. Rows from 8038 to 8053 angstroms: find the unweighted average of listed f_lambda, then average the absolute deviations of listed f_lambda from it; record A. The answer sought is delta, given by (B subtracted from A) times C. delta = -0.06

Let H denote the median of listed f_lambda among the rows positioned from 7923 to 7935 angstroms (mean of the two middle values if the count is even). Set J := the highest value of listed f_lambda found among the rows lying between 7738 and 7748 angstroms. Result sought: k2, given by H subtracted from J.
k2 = 0.07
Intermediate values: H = 4.110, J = 4.18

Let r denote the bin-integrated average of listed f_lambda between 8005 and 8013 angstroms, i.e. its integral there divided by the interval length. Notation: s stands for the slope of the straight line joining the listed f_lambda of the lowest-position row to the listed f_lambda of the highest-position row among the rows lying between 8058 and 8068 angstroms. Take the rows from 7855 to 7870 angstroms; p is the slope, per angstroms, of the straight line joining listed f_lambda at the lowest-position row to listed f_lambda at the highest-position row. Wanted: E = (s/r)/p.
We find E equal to 0.20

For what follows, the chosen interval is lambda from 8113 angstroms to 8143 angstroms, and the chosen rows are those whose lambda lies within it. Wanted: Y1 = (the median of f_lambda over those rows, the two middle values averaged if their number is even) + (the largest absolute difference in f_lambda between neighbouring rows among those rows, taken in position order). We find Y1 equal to 4.29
